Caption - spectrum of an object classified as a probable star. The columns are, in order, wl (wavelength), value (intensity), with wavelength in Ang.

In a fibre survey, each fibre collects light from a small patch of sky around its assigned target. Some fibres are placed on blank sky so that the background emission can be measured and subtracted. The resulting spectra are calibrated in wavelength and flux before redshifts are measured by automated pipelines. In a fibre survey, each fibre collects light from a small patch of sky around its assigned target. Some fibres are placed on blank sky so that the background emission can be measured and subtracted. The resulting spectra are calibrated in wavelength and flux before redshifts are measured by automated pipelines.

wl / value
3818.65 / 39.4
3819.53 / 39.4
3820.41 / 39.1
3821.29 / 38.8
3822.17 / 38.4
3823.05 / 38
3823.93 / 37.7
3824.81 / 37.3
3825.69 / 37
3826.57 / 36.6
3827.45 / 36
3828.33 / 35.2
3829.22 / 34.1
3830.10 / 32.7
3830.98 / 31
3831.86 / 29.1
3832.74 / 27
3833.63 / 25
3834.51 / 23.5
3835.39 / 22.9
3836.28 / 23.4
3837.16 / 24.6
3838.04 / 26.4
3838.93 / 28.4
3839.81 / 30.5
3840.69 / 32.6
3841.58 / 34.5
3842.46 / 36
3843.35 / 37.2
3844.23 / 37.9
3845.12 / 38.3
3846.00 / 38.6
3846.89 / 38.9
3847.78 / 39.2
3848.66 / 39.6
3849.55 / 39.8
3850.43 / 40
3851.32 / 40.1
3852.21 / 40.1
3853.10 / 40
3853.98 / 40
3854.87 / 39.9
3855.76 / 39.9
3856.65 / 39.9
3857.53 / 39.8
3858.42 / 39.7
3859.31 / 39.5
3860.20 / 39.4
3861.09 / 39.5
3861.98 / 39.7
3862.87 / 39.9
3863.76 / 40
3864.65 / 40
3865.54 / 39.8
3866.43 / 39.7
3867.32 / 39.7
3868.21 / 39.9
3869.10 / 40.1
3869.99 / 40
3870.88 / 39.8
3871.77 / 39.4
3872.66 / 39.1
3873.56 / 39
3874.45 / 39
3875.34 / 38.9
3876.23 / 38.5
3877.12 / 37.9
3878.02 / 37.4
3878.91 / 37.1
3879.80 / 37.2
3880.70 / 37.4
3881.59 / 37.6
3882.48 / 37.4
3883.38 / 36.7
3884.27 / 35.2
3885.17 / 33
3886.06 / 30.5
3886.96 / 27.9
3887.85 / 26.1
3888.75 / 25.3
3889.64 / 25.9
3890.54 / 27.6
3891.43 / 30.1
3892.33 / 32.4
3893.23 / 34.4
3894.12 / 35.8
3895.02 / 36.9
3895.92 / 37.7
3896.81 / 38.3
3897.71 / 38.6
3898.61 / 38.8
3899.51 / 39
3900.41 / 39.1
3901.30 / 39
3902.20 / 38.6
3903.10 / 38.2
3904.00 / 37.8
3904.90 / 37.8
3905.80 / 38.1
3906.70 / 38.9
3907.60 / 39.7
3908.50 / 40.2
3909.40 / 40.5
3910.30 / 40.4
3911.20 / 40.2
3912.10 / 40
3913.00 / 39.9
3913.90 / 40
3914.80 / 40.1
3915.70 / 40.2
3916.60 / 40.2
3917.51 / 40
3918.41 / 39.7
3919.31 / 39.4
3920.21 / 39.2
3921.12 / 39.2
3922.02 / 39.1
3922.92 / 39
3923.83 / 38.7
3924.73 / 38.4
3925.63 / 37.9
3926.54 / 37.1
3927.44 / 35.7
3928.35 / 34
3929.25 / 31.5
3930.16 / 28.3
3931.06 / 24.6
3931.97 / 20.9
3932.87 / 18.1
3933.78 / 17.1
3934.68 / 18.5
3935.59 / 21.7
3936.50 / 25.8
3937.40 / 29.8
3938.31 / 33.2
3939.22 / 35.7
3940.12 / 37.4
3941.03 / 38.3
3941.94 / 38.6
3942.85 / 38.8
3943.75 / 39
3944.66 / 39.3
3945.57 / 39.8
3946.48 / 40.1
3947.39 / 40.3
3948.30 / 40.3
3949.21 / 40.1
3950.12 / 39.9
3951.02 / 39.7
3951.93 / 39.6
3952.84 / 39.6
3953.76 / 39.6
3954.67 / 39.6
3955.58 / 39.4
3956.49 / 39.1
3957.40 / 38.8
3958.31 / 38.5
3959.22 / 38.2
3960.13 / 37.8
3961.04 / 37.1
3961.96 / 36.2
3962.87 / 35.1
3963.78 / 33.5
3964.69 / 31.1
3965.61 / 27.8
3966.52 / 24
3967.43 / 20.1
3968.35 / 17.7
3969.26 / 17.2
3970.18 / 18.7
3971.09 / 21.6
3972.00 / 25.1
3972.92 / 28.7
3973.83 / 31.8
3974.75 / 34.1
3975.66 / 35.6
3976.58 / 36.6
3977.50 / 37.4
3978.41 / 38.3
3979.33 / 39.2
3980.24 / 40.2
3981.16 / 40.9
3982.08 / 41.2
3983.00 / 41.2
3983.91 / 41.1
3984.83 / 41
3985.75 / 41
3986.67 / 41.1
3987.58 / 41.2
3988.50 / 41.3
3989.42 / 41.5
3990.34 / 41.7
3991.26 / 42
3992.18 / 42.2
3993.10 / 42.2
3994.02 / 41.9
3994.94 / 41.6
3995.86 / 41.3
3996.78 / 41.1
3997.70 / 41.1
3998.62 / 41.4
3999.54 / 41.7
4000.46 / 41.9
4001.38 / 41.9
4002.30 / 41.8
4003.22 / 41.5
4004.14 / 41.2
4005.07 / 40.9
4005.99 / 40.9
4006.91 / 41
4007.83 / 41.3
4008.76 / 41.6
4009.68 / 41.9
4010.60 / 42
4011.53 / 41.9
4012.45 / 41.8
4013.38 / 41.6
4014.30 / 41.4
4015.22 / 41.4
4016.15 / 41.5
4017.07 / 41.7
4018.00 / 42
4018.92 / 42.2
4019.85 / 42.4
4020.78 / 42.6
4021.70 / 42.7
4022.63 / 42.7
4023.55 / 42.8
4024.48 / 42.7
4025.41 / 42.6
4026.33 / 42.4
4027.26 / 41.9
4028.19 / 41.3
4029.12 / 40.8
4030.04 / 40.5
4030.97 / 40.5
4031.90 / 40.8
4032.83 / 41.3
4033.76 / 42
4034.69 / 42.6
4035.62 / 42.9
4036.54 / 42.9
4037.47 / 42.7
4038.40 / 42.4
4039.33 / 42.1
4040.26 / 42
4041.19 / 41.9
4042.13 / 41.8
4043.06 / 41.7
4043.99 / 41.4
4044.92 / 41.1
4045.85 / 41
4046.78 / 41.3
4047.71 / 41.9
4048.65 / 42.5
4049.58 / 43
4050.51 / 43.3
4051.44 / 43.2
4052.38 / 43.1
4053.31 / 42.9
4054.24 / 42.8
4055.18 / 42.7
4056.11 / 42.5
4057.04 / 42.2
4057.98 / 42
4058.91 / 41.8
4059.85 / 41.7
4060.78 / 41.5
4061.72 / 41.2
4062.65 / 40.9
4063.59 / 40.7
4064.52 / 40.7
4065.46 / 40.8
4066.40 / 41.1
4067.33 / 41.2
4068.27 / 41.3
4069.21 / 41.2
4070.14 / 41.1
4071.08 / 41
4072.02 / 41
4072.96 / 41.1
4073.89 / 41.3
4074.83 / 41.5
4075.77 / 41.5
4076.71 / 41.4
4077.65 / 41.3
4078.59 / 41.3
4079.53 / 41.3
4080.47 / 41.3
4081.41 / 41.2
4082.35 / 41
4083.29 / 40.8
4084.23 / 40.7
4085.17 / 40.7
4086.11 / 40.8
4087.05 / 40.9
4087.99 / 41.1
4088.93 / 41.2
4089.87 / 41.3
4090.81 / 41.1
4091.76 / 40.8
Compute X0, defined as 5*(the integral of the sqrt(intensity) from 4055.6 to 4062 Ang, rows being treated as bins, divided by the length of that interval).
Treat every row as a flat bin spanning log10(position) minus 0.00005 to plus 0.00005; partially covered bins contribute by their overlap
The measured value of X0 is 32.4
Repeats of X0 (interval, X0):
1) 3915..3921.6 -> 31.5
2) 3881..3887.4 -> 29.2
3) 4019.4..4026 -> 32.7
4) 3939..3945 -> 30.9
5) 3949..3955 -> 31.5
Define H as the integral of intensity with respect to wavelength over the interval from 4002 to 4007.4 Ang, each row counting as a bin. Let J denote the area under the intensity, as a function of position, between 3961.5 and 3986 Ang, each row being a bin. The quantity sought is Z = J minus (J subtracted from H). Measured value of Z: 1365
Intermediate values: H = 223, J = 794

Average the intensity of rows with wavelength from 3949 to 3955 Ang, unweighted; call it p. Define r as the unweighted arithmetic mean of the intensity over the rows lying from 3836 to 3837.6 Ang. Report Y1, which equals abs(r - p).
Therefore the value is 15.7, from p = 39.7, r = 24.0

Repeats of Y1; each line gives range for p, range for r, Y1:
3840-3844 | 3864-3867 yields 4.8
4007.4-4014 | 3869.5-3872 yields 2.0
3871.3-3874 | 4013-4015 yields 2.3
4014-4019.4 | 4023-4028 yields 0.8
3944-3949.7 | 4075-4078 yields 1.4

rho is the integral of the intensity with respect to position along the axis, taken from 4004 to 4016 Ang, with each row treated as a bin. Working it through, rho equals 497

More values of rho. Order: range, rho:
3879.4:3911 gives 1128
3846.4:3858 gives 461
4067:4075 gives 329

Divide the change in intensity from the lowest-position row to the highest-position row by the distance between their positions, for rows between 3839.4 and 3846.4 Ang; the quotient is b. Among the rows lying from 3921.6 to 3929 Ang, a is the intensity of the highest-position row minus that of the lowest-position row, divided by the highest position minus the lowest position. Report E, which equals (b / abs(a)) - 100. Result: -98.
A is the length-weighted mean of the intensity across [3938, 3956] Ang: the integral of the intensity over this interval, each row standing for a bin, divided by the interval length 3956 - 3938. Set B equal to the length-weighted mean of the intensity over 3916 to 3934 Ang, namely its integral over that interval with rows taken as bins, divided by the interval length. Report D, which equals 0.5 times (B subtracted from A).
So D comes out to 2.4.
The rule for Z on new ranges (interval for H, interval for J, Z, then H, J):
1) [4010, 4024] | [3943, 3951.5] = 89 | 589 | 339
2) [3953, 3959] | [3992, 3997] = 182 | 235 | 209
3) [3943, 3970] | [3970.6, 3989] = 405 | 954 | 679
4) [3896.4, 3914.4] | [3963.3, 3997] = 1669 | 705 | 1187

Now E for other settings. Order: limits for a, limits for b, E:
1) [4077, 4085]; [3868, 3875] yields -102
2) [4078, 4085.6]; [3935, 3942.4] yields -71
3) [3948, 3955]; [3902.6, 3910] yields -97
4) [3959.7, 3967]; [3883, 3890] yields -101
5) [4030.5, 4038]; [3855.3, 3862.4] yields -100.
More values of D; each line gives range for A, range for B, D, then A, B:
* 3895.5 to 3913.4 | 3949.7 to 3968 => 1.7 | 39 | 36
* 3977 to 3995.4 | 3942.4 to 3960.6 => 0.7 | 41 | 39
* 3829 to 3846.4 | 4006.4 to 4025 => -5.7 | 31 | 42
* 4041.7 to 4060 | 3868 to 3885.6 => 2.1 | 42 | 38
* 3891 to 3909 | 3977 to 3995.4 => -1.7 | 37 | 41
